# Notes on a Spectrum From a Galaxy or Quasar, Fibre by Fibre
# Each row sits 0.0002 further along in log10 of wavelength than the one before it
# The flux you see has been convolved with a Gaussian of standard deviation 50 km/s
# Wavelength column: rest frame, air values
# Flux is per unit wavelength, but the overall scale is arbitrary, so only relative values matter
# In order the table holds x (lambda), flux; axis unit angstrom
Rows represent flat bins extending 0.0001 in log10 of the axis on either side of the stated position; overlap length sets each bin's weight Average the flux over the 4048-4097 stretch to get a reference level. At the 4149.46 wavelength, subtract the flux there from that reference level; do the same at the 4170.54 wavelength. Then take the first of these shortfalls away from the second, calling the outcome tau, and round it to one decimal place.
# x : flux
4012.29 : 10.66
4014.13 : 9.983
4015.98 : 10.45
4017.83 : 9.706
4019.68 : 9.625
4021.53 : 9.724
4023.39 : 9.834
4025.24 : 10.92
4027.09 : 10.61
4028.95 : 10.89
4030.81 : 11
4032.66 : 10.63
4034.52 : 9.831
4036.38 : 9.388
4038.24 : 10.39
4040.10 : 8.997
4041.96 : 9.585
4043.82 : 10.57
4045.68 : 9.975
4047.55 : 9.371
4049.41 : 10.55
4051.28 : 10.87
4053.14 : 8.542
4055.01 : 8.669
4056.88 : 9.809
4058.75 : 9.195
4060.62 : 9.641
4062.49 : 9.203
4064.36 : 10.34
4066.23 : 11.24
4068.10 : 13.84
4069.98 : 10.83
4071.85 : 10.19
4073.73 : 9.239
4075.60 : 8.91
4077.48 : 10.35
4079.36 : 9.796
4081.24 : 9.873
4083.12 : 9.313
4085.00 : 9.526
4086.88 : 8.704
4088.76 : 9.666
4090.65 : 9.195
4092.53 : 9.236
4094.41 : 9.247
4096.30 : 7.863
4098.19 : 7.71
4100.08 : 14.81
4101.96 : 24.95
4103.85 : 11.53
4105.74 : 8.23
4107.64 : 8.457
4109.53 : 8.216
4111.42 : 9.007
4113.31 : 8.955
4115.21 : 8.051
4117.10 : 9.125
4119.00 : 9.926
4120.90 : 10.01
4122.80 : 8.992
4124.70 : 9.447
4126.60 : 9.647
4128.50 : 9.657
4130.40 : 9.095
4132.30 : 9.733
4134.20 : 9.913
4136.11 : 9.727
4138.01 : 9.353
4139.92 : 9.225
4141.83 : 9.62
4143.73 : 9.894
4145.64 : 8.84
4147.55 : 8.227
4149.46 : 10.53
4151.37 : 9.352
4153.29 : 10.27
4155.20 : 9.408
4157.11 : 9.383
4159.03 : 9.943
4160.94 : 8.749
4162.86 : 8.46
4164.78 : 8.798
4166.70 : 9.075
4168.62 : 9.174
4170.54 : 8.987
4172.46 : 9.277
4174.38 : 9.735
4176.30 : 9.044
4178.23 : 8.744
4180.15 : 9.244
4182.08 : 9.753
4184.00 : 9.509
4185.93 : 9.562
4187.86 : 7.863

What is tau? 1.5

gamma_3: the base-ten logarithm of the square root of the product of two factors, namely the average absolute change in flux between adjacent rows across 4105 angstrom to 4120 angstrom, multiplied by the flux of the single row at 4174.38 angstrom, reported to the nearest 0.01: 0.38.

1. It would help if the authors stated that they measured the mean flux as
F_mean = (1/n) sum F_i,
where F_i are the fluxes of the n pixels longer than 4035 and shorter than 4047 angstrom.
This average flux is 9.8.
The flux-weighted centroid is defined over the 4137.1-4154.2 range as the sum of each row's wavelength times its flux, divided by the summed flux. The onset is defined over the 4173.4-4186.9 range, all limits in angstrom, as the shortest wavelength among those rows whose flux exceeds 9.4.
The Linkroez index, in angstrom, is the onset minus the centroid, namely 28.6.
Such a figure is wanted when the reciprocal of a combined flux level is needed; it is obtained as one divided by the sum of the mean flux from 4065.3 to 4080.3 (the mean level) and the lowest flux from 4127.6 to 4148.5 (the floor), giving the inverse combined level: 0.0533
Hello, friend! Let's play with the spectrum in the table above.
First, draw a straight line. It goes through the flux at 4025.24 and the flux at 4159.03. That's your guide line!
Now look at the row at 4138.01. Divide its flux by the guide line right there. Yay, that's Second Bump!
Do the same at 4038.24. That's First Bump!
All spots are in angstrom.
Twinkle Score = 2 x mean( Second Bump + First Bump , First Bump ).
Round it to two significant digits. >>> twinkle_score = 2.8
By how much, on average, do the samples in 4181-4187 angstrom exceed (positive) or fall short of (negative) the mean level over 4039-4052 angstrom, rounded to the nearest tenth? -0.4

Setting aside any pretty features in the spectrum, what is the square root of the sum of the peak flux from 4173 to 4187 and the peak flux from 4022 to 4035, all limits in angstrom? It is 4.56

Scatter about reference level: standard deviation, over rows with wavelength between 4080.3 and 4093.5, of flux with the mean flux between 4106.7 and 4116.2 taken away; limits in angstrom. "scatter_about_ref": 0.4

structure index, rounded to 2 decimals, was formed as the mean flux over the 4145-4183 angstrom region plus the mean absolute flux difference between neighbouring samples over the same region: 9.86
